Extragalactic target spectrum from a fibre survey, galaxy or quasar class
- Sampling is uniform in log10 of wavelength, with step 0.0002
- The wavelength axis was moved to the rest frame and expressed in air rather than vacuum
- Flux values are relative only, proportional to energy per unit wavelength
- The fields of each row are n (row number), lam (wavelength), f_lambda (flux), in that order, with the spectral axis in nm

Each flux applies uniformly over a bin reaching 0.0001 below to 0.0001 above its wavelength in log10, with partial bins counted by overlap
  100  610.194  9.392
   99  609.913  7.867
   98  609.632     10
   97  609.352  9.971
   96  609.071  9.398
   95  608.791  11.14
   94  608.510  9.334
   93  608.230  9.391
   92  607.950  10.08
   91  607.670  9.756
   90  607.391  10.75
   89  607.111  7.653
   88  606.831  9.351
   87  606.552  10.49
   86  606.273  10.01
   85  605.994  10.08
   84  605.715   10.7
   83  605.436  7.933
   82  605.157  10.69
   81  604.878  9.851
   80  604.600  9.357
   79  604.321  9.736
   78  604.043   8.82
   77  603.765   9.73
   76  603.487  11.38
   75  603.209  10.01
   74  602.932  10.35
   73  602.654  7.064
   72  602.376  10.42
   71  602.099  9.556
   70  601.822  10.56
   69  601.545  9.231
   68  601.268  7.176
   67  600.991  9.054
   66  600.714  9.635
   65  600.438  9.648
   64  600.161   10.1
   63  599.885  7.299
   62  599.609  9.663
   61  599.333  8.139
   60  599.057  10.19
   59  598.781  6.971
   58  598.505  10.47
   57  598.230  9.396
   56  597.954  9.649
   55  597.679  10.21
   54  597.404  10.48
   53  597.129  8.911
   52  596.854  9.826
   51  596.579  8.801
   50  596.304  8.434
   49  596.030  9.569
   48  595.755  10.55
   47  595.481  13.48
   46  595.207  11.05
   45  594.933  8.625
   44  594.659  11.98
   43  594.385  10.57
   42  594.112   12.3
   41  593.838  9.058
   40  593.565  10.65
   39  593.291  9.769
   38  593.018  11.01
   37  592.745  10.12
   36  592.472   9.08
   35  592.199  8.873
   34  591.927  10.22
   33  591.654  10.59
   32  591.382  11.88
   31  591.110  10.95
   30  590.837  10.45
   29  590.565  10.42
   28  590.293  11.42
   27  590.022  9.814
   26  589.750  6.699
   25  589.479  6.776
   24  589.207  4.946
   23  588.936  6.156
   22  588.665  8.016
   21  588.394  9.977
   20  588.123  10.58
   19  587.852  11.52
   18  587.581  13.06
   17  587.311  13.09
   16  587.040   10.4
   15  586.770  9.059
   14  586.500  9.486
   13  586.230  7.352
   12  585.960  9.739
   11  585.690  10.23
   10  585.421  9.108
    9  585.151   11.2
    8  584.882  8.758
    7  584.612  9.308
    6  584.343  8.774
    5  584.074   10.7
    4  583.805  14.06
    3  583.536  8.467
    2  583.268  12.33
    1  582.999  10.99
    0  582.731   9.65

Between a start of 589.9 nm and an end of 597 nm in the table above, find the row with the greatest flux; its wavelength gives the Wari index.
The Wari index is 595.481 nm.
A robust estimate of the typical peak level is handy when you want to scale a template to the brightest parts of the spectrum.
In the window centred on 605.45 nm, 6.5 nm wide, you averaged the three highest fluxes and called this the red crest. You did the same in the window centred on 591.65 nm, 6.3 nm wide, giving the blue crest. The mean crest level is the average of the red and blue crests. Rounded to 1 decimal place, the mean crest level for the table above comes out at 11.5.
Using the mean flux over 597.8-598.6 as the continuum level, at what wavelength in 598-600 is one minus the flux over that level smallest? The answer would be 598.505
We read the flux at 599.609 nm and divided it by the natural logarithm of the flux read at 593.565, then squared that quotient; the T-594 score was 17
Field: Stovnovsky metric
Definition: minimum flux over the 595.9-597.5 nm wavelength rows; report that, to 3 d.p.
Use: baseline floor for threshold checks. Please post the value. 8.434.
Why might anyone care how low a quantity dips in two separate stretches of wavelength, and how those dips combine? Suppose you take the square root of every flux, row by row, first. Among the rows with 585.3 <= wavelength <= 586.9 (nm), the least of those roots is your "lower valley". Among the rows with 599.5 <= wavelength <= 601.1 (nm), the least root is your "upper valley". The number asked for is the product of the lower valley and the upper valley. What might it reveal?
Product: 7.3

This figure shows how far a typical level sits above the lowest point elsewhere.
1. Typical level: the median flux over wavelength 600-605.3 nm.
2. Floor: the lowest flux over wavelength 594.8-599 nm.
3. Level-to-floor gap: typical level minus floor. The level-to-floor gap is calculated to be 2.8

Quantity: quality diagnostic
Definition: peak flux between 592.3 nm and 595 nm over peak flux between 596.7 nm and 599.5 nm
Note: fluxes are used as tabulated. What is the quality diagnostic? 1.17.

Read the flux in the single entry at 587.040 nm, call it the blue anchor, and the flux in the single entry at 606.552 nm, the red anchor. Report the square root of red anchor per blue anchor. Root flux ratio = 1.00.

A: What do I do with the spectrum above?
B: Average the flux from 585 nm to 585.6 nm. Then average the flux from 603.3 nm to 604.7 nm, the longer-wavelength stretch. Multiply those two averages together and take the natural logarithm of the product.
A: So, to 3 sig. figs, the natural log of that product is 4.60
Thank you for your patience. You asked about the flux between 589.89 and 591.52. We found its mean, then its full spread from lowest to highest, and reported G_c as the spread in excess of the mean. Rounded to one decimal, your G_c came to -8.8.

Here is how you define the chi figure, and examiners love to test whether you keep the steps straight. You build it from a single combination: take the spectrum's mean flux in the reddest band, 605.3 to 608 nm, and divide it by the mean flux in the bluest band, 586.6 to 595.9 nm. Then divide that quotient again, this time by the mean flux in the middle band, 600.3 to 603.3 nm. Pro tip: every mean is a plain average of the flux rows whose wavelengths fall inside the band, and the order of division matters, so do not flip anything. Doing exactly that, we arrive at 0.103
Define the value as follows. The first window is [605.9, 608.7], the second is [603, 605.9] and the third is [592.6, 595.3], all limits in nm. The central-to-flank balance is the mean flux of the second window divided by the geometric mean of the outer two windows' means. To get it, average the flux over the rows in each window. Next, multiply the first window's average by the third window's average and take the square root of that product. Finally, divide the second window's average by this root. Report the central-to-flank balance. 0.97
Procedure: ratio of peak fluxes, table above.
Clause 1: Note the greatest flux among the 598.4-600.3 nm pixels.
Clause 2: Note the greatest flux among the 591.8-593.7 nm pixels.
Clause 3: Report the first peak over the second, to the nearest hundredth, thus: 0.95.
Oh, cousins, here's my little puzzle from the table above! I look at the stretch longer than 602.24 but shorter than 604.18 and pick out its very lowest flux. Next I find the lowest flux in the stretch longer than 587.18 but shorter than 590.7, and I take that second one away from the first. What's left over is 2.1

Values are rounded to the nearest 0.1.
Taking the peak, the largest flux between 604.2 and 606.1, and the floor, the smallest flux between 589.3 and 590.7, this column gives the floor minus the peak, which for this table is -4.0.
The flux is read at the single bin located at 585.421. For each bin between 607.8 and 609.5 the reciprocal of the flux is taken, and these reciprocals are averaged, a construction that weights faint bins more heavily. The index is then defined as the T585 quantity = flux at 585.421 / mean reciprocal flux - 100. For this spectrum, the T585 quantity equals -10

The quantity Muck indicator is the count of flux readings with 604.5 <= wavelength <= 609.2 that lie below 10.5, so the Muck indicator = 13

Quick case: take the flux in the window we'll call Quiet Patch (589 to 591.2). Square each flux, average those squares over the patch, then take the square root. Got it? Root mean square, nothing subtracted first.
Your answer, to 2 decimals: 9.22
